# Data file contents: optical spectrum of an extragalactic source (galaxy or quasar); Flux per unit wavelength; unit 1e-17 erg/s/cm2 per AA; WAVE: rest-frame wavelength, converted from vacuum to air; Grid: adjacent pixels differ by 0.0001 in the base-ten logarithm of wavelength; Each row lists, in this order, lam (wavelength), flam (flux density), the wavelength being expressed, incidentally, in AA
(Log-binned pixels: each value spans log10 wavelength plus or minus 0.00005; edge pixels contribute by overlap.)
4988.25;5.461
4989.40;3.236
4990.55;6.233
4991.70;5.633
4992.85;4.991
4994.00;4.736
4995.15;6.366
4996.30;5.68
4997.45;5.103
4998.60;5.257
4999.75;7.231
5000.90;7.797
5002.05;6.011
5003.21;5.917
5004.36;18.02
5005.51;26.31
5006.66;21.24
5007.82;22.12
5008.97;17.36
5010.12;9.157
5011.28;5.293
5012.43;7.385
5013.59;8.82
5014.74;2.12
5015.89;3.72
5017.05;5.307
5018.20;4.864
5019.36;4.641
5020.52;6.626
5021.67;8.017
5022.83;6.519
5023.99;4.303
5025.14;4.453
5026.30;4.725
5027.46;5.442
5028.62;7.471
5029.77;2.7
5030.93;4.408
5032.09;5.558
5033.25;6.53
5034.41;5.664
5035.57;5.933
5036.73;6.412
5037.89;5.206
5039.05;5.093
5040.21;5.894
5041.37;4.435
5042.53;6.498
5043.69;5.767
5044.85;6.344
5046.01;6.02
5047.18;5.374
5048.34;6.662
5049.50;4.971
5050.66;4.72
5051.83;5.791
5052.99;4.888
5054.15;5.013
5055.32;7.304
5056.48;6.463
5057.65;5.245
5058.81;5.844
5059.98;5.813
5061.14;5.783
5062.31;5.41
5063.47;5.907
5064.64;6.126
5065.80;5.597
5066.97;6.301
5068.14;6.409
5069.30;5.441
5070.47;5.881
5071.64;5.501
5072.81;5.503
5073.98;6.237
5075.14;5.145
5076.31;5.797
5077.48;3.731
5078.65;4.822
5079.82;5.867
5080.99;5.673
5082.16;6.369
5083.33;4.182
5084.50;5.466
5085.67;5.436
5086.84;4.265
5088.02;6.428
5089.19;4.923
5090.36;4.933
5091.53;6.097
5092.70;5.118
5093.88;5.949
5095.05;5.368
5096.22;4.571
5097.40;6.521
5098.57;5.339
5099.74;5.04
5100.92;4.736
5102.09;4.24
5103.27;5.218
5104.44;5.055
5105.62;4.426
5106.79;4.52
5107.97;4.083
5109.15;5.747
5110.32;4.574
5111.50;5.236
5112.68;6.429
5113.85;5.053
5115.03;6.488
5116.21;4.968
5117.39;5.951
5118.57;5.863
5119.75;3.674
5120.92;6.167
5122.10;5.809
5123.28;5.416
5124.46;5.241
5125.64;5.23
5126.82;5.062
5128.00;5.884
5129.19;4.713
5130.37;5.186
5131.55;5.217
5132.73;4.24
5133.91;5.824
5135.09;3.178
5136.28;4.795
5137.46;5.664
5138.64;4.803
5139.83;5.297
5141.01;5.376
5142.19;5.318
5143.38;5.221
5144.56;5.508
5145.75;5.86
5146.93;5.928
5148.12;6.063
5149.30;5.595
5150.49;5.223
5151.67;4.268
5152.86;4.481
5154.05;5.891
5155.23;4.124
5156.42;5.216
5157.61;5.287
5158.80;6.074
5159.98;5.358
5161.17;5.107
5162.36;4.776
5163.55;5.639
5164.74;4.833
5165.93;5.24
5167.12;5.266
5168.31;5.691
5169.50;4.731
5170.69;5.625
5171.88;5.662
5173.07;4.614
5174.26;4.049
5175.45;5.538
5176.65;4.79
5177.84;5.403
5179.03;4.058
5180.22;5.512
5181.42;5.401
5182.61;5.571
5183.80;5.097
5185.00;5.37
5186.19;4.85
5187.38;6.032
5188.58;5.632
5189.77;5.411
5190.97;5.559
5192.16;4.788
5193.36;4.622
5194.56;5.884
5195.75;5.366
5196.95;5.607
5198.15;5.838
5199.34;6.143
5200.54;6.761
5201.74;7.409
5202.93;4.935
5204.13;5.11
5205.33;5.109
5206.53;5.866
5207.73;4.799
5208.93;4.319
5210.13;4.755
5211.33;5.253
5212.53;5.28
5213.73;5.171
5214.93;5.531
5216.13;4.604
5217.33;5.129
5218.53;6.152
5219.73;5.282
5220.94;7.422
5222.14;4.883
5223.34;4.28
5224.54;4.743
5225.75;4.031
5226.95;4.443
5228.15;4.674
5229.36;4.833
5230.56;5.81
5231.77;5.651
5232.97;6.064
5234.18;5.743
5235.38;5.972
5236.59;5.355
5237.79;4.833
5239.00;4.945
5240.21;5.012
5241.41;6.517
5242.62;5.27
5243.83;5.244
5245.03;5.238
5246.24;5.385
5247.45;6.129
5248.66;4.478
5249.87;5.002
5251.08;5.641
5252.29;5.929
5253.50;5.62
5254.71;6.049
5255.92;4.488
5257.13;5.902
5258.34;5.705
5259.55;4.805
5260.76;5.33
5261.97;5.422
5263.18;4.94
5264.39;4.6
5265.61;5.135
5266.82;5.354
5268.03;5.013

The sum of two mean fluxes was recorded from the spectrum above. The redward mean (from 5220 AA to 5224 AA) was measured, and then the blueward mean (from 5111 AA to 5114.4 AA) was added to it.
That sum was 11.1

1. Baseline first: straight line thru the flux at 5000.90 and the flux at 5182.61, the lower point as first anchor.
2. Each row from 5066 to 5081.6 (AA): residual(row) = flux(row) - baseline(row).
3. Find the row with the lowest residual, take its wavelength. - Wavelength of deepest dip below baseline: 5077.48 AA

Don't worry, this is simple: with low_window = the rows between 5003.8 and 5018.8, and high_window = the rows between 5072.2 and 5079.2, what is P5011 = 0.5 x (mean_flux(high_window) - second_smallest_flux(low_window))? 0.74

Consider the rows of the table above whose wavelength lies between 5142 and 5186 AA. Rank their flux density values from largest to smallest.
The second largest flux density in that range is 6.063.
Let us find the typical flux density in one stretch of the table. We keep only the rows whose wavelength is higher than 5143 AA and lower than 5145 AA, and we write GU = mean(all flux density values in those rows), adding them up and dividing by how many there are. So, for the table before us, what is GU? 5.4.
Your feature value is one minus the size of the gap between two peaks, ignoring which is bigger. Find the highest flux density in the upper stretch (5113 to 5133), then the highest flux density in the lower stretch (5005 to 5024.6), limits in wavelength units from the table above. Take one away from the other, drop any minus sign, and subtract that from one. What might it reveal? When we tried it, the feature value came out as -18.8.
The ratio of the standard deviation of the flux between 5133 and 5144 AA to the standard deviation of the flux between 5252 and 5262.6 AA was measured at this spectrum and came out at 1.48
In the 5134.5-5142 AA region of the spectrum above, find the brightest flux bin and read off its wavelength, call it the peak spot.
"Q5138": 5137.46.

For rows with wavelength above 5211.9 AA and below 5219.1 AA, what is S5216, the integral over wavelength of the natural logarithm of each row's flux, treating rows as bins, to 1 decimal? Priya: 12.0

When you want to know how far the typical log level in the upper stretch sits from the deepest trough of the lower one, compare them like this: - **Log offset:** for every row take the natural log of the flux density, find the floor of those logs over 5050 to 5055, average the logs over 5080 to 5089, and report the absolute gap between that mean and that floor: 0.123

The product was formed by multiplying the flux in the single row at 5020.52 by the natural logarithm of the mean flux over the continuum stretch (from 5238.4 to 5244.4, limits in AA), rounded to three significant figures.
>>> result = 11.2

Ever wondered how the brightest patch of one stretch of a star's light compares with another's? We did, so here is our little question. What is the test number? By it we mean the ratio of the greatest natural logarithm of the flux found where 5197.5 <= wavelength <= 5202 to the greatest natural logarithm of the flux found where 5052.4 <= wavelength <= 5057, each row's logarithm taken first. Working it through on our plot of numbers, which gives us 1.01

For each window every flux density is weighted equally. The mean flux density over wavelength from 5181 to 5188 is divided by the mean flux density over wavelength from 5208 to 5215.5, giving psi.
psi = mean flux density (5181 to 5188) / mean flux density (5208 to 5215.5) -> 1.07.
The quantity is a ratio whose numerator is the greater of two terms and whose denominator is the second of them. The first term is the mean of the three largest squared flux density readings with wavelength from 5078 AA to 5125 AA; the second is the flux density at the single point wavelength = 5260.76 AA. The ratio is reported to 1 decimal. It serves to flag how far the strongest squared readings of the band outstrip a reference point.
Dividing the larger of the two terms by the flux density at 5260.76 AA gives 7.9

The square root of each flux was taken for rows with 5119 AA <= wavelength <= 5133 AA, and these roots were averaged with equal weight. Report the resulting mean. 2.27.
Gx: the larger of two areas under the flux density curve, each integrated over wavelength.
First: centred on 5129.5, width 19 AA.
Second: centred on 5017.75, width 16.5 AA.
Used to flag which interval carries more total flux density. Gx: 97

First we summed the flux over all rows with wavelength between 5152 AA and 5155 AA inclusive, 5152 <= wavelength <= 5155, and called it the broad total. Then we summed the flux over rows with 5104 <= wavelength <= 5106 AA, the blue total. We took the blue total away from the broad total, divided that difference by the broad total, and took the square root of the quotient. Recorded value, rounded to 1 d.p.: 0.3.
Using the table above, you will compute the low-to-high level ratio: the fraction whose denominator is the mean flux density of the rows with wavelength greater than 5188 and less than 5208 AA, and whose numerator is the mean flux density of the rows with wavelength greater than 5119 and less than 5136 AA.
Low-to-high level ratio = 0.91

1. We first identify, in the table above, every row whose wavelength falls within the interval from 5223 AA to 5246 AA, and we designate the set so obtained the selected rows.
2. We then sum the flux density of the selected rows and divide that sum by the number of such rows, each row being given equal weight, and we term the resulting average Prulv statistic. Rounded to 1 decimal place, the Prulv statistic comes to 5.2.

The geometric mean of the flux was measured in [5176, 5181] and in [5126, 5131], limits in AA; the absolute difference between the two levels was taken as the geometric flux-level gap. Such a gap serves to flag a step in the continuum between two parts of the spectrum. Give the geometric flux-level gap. 0.29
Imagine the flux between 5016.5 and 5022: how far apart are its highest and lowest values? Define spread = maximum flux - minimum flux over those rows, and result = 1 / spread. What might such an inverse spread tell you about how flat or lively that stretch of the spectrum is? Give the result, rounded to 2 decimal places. 0.30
